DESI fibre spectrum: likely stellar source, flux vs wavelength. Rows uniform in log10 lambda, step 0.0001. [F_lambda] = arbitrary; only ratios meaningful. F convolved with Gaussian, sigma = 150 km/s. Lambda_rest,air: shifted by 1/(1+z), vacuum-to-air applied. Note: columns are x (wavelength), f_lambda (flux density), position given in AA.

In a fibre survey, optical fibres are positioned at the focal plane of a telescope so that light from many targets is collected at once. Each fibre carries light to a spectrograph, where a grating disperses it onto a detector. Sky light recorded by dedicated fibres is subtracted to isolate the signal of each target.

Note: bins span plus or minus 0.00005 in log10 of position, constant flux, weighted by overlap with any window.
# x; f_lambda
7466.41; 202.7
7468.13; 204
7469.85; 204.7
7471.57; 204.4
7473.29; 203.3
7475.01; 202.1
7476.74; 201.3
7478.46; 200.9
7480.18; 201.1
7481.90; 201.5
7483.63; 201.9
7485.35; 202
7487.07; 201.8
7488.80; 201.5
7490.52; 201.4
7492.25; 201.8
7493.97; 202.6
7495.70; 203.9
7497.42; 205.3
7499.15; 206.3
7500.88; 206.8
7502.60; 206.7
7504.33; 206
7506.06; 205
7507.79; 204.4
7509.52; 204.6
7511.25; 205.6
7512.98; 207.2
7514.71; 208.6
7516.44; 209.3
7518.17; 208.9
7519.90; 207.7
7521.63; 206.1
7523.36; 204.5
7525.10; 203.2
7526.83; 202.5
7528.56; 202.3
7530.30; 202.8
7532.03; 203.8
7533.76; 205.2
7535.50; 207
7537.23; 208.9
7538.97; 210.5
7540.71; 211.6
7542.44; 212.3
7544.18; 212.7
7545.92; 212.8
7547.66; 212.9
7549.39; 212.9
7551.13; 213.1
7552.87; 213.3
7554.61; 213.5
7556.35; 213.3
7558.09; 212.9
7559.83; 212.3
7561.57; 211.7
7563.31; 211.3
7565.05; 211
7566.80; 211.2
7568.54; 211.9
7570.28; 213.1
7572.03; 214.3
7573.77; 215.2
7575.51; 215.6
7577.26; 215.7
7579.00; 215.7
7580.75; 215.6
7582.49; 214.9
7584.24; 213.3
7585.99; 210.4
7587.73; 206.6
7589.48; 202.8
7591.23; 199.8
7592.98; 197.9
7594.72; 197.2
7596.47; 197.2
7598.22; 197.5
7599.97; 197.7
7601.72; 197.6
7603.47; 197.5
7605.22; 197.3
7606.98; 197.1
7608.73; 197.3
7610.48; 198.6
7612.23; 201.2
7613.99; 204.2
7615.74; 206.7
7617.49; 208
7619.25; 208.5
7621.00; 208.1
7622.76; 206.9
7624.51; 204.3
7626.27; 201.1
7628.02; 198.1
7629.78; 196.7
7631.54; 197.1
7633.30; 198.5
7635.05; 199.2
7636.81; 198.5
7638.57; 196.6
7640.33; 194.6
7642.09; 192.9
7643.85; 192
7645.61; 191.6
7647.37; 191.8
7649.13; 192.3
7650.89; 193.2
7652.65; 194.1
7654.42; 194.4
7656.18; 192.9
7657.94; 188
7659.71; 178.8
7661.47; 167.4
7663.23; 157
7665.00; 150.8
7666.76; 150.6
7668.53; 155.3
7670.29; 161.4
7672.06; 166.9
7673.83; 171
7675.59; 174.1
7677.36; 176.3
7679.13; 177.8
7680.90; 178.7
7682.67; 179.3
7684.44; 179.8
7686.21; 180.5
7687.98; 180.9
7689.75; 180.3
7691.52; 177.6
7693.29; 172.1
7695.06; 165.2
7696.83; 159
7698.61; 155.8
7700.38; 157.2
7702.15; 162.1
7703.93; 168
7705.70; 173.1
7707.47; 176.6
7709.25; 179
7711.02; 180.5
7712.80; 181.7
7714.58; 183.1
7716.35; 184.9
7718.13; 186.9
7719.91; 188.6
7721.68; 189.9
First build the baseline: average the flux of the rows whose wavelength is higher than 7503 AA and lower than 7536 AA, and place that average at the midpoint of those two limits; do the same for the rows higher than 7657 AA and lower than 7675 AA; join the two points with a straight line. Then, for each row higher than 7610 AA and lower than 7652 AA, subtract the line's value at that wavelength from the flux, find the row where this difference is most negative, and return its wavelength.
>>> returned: 7610.48 AA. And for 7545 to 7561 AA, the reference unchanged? 7545.92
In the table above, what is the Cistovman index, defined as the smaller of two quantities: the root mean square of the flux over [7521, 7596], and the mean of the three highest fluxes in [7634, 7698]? 198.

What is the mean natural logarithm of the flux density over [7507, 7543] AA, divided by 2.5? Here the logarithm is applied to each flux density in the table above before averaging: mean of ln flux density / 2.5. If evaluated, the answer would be 2.13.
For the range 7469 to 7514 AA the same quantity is 2.13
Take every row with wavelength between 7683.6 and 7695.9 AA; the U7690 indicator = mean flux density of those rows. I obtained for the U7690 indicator 177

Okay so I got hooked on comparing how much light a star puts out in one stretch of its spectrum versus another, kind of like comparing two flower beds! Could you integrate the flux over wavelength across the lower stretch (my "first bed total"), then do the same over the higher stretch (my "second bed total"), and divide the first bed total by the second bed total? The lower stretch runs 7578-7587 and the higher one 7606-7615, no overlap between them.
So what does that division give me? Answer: 1.07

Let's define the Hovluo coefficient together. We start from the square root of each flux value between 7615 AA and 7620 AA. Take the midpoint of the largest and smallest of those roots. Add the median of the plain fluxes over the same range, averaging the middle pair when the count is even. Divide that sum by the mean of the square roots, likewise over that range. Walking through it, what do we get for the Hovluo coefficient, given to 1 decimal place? 15.4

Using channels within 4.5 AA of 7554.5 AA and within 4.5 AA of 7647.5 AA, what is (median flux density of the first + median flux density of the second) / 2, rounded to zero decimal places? 203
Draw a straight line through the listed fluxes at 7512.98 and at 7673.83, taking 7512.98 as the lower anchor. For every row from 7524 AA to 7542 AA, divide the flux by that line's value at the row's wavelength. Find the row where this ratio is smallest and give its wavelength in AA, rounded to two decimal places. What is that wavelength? 7526.83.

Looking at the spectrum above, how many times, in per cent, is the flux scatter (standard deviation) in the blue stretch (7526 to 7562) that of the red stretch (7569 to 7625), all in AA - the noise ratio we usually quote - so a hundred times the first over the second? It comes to 57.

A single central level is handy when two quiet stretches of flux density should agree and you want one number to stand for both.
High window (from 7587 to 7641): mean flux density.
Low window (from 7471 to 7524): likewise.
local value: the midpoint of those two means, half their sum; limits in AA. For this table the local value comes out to 202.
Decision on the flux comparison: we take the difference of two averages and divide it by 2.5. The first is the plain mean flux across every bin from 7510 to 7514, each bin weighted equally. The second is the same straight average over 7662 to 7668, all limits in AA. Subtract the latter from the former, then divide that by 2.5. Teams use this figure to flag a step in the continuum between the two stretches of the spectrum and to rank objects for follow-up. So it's 21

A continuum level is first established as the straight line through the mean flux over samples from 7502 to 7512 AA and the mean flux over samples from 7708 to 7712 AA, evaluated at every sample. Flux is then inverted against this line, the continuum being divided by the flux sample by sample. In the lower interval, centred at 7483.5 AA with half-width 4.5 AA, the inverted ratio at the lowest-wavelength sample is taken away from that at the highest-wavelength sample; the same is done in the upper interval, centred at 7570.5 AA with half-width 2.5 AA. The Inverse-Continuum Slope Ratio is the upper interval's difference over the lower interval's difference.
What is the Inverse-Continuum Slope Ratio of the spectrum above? 1.6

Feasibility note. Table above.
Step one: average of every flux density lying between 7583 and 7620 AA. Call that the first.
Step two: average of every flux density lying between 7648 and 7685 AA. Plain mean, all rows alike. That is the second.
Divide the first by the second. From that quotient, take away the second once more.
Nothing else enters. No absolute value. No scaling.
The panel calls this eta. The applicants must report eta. -174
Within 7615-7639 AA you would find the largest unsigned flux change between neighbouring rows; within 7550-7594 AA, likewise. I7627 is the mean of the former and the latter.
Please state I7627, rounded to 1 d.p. 3.5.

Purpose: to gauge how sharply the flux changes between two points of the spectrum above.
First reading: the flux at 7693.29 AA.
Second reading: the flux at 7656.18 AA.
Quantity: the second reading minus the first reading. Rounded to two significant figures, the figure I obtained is 21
